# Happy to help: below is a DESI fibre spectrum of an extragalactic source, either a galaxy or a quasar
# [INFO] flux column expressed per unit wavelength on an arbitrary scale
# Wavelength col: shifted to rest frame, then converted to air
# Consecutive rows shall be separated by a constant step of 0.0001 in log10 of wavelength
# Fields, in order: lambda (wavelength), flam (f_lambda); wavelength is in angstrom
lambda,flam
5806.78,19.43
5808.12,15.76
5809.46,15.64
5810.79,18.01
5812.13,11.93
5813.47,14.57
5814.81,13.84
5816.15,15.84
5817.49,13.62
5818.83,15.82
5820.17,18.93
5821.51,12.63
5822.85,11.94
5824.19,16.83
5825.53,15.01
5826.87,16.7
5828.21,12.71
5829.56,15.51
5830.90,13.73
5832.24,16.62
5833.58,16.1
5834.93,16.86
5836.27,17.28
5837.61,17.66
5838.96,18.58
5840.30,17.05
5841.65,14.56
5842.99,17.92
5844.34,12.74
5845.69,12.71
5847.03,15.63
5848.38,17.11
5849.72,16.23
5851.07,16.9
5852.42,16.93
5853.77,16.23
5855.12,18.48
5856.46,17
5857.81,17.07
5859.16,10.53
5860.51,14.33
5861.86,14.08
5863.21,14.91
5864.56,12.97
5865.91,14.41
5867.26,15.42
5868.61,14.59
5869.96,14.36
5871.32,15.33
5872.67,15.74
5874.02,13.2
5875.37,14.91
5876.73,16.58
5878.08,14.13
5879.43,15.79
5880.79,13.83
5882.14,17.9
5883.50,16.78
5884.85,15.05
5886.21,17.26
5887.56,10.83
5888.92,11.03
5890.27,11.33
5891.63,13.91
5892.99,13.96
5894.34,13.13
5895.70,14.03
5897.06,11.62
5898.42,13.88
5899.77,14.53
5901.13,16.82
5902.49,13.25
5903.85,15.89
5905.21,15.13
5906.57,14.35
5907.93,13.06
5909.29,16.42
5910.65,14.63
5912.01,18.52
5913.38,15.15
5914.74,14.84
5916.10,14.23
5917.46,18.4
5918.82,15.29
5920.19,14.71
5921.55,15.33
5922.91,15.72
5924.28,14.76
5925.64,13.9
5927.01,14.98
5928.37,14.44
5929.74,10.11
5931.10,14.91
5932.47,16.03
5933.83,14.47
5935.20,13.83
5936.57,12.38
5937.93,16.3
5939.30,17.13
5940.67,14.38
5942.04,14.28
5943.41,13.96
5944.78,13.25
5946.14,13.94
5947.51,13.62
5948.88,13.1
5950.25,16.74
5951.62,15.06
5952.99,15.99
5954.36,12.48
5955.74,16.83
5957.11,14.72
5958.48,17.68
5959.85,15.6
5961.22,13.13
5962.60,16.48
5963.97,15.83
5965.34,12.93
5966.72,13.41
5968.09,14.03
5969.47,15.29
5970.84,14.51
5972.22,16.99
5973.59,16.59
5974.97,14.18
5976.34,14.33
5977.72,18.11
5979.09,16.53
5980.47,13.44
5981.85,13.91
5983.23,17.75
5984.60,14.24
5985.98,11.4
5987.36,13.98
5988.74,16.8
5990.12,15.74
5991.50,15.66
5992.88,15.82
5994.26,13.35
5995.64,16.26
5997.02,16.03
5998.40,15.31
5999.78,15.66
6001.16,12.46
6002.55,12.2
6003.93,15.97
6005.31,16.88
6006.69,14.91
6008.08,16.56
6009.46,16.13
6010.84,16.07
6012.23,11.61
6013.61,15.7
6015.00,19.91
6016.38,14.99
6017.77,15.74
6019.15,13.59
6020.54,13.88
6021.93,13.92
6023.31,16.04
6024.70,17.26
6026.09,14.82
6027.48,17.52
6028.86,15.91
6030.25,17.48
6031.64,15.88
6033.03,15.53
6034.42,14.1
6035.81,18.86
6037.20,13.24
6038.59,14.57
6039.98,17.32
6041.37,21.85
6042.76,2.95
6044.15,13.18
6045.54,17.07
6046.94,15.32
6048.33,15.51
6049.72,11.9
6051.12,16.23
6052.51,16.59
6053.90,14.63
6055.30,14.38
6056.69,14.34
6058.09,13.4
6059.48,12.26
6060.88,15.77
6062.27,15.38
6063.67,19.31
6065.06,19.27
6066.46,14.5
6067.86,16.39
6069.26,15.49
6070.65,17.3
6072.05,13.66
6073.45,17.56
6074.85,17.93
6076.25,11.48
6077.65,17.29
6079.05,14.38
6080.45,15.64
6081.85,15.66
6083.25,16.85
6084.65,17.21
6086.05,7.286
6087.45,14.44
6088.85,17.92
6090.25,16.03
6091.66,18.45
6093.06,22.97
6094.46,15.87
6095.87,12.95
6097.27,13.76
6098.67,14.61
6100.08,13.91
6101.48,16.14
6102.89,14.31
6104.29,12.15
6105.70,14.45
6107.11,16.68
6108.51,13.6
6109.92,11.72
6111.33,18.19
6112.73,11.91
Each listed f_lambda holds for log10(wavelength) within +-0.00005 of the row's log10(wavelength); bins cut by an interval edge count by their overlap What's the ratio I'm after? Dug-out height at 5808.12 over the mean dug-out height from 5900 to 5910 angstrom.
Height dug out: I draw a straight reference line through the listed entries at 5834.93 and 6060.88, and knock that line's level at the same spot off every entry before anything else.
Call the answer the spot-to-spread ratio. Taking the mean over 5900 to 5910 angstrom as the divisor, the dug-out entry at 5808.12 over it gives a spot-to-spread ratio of 0.8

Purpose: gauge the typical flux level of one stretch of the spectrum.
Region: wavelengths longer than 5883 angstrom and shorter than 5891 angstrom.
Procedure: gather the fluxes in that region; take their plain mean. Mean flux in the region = 13.7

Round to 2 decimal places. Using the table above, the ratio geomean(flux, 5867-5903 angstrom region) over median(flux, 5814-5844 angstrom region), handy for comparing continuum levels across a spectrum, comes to 0.90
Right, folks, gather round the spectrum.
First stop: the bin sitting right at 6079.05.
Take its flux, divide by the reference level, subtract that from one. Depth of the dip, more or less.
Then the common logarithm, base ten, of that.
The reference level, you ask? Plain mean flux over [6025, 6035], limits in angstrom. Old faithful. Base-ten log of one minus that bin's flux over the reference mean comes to -1.0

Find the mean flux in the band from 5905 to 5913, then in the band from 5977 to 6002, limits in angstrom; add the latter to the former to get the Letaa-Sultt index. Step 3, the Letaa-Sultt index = 30.5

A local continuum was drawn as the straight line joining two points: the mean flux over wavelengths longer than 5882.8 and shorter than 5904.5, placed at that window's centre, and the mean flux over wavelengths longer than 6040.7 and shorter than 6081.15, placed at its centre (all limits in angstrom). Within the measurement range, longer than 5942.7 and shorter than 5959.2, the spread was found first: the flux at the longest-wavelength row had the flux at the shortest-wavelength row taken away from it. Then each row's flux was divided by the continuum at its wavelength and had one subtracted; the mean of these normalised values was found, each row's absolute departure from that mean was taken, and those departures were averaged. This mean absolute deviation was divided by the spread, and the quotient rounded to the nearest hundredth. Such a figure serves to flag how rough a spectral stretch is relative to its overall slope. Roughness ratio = 0.03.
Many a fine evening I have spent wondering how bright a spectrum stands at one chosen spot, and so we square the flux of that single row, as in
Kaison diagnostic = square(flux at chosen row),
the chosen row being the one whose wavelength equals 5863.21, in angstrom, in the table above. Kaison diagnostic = 222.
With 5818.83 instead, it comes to 250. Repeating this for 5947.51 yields 186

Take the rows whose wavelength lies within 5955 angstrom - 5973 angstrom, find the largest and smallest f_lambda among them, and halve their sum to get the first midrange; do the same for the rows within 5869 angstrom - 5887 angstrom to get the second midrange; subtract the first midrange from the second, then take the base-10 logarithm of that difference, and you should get -0.6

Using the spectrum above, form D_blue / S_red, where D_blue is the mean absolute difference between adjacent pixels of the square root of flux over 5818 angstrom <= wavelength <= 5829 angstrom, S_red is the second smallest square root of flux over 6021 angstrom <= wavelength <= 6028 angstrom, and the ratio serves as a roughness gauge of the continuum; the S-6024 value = 0.107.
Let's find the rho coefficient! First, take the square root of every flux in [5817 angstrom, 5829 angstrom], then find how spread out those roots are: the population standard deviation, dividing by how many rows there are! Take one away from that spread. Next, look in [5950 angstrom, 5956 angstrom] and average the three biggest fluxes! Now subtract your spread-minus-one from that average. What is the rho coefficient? 17.2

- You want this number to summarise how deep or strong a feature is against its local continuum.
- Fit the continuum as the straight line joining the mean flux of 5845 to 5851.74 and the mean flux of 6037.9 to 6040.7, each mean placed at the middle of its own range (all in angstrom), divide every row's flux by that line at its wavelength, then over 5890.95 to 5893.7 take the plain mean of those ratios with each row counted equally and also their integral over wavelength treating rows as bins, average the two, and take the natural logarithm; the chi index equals 0.50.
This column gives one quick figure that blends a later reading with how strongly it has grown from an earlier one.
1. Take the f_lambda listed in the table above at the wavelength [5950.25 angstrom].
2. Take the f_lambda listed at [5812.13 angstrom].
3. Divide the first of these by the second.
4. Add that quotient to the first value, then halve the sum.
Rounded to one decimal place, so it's 9.1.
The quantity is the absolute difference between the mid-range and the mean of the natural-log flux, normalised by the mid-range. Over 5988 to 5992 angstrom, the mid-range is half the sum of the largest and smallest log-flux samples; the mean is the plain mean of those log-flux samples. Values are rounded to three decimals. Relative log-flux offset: 0.004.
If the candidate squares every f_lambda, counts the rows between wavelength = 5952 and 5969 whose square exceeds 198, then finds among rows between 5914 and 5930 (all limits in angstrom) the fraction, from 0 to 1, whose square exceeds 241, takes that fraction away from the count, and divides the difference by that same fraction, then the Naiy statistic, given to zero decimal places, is 41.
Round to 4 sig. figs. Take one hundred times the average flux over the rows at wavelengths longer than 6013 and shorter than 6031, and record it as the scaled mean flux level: 1590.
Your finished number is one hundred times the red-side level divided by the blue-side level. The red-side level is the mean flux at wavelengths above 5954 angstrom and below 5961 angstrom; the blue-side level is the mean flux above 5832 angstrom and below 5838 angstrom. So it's 91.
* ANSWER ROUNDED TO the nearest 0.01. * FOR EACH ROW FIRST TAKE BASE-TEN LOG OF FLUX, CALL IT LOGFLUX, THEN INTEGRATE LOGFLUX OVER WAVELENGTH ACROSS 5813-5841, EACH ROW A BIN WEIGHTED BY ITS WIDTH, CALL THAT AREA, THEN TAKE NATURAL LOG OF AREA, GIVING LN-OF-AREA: 3.51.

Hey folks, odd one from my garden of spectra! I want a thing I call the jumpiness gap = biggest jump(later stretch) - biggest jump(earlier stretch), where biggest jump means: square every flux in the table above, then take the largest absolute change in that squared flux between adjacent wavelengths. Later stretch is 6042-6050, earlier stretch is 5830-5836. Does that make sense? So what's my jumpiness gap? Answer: 77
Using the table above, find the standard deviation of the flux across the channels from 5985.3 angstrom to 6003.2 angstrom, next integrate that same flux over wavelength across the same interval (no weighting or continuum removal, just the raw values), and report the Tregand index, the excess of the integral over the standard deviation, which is 261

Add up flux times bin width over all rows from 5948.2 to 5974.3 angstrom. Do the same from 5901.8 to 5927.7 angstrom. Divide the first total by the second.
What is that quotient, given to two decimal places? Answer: 1.00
